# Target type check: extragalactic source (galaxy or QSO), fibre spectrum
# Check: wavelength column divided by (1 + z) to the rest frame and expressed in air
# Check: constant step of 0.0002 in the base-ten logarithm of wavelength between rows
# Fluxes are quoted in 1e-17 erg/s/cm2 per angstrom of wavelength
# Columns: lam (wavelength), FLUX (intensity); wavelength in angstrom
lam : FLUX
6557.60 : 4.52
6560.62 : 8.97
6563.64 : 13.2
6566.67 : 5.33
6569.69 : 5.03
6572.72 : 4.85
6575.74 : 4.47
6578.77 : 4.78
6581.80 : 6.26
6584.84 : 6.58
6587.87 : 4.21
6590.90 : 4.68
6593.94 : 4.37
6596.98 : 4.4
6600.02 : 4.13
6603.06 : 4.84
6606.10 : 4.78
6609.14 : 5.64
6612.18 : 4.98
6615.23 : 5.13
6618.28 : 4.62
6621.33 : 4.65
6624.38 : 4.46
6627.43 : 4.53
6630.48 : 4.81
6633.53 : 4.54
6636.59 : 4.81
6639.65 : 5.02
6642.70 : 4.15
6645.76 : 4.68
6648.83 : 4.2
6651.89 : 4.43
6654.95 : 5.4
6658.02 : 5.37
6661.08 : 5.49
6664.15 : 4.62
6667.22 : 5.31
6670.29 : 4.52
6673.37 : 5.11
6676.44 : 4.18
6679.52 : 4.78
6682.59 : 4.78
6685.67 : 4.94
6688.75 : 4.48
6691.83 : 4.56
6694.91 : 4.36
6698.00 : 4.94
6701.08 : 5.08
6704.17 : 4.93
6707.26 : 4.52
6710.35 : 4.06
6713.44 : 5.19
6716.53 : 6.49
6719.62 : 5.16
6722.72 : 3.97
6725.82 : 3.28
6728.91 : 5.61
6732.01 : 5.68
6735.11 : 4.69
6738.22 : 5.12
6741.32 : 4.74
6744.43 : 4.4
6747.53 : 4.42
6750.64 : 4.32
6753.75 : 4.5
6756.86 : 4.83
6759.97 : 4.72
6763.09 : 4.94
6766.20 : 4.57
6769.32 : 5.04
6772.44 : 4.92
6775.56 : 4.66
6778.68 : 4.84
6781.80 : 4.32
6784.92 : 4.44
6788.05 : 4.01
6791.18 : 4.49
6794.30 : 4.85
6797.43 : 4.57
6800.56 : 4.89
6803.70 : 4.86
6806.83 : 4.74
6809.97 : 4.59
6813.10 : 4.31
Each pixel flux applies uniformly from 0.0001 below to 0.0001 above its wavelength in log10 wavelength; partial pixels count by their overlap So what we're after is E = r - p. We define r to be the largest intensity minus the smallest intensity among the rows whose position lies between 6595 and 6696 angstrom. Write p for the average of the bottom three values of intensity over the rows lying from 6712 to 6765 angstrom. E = -2.3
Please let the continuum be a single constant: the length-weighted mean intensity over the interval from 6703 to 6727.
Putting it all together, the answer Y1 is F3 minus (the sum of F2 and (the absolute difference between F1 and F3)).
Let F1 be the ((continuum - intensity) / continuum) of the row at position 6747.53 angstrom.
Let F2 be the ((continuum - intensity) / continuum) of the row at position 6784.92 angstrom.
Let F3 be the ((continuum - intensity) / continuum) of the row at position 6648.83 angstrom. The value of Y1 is 0.00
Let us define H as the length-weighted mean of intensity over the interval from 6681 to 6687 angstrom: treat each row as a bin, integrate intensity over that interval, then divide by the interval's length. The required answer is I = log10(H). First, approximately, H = 4.9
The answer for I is 0.687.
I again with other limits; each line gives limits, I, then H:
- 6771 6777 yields 0.680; 4.8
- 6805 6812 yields 0.668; 4.7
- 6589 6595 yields 0.655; 4.5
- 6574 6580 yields 0.666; 4.6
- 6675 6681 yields 0.651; 4.5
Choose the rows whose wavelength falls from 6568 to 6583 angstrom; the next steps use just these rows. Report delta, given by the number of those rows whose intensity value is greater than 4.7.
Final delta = 4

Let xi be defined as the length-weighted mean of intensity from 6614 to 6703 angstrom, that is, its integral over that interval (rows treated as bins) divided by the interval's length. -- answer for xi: 4.76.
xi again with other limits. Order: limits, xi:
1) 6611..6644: 4.70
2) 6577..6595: 5.15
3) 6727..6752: 4.85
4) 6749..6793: 4.62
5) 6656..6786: 4.79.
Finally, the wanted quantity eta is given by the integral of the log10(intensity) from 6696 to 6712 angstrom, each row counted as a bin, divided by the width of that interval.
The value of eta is 0.670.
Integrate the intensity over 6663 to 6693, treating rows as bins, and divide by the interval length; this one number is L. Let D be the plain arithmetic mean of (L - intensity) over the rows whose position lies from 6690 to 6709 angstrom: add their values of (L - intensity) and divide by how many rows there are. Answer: 0.00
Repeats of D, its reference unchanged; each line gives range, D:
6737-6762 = 0.10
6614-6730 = -0.04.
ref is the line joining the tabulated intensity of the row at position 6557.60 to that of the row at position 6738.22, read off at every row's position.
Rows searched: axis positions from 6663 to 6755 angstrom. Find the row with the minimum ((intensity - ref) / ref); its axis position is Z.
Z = 6725.82 angstrom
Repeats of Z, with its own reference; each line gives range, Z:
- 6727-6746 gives 6744.43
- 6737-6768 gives 6750.64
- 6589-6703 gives 6676.44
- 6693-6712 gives 6710.35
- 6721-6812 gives 6725.82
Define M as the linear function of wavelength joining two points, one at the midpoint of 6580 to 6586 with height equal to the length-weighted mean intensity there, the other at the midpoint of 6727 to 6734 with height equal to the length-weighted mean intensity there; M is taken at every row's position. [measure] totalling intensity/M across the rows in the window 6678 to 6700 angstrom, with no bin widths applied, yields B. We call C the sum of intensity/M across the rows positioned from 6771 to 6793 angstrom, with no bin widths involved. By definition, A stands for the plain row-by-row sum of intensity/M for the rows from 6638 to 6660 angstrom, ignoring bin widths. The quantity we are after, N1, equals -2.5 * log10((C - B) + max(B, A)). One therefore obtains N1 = -1.97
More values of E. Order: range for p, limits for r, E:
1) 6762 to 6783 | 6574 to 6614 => -2.1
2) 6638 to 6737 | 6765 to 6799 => -2.7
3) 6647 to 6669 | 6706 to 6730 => -1.2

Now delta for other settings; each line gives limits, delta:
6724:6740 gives 3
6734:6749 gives 2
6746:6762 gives 2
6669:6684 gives 3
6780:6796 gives 1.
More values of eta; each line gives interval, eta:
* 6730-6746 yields 0.692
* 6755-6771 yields 0.682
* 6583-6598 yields 0.683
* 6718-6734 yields 0.667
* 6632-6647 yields 0.666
